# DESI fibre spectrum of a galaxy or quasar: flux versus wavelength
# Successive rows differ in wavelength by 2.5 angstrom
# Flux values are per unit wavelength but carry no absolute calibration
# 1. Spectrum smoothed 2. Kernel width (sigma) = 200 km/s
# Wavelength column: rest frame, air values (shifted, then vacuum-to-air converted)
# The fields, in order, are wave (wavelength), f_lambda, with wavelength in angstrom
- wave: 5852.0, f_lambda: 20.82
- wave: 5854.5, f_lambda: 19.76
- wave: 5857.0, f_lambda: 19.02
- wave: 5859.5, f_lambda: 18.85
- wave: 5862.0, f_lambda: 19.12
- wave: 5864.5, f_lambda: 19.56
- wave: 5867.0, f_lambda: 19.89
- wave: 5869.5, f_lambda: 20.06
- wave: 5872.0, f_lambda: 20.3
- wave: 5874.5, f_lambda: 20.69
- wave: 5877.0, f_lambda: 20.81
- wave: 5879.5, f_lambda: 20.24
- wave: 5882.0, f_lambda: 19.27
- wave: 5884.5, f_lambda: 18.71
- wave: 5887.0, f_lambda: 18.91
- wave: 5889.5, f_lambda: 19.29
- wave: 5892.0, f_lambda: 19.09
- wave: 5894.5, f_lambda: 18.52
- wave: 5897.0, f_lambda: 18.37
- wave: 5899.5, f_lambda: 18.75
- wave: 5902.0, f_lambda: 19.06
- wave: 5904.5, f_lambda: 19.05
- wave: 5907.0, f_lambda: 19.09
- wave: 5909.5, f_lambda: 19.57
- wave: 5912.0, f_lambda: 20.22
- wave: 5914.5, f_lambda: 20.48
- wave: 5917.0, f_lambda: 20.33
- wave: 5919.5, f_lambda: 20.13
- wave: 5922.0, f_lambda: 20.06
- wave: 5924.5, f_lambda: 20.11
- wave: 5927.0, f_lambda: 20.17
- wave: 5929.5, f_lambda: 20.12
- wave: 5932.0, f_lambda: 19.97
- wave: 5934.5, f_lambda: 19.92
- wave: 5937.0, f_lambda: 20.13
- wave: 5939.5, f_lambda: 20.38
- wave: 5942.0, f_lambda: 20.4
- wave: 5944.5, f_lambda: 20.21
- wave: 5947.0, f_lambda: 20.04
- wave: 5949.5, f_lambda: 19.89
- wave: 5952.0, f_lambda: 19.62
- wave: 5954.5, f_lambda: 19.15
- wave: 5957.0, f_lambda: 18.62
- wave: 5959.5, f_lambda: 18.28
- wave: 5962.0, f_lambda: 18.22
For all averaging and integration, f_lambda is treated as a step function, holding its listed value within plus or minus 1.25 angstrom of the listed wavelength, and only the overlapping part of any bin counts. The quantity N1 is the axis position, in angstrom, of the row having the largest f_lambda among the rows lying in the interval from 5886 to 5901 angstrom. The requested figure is 5889.5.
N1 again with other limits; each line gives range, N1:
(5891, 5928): 5914.5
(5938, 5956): 5942.0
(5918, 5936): 5927.0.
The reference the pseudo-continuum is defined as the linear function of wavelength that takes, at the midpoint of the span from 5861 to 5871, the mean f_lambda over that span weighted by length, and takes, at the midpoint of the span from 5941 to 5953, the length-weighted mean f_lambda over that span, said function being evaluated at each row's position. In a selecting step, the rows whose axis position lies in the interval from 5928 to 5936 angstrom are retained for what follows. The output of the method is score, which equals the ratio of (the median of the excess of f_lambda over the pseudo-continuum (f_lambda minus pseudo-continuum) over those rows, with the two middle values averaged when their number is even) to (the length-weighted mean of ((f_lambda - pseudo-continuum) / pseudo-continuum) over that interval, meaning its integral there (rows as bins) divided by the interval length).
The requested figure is 0.5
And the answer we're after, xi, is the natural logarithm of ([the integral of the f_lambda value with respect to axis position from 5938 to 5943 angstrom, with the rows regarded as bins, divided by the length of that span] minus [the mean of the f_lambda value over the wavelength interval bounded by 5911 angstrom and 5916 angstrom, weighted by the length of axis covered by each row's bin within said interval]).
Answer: -3.9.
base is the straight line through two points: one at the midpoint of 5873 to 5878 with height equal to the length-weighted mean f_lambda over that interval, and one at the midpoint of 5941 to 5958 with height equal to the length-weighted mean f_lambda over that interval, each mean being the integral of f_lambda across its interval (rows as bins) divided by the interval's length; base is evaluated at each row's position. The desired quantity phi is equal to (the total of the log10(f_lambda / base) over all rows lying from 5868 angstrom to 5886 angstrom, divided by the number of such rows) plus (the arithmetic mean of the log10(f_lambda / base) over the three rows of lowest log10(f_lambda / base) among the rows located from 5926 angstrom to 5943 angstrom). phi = -0.014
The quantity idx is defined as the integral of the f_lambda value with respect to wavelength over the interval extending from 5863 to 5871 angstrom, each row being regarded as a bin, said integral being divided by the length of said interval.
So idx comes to 19.8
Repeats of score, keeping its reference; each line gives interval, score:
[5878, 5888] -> 31.1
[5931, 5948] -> 18.2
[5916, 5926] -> 16.7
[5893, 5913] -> 20.1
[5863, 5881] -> 20.3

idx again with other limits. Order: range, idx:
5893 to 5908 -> 18.8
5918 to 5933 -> 20.1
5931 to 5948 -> 20.2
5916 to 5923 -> 20.2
